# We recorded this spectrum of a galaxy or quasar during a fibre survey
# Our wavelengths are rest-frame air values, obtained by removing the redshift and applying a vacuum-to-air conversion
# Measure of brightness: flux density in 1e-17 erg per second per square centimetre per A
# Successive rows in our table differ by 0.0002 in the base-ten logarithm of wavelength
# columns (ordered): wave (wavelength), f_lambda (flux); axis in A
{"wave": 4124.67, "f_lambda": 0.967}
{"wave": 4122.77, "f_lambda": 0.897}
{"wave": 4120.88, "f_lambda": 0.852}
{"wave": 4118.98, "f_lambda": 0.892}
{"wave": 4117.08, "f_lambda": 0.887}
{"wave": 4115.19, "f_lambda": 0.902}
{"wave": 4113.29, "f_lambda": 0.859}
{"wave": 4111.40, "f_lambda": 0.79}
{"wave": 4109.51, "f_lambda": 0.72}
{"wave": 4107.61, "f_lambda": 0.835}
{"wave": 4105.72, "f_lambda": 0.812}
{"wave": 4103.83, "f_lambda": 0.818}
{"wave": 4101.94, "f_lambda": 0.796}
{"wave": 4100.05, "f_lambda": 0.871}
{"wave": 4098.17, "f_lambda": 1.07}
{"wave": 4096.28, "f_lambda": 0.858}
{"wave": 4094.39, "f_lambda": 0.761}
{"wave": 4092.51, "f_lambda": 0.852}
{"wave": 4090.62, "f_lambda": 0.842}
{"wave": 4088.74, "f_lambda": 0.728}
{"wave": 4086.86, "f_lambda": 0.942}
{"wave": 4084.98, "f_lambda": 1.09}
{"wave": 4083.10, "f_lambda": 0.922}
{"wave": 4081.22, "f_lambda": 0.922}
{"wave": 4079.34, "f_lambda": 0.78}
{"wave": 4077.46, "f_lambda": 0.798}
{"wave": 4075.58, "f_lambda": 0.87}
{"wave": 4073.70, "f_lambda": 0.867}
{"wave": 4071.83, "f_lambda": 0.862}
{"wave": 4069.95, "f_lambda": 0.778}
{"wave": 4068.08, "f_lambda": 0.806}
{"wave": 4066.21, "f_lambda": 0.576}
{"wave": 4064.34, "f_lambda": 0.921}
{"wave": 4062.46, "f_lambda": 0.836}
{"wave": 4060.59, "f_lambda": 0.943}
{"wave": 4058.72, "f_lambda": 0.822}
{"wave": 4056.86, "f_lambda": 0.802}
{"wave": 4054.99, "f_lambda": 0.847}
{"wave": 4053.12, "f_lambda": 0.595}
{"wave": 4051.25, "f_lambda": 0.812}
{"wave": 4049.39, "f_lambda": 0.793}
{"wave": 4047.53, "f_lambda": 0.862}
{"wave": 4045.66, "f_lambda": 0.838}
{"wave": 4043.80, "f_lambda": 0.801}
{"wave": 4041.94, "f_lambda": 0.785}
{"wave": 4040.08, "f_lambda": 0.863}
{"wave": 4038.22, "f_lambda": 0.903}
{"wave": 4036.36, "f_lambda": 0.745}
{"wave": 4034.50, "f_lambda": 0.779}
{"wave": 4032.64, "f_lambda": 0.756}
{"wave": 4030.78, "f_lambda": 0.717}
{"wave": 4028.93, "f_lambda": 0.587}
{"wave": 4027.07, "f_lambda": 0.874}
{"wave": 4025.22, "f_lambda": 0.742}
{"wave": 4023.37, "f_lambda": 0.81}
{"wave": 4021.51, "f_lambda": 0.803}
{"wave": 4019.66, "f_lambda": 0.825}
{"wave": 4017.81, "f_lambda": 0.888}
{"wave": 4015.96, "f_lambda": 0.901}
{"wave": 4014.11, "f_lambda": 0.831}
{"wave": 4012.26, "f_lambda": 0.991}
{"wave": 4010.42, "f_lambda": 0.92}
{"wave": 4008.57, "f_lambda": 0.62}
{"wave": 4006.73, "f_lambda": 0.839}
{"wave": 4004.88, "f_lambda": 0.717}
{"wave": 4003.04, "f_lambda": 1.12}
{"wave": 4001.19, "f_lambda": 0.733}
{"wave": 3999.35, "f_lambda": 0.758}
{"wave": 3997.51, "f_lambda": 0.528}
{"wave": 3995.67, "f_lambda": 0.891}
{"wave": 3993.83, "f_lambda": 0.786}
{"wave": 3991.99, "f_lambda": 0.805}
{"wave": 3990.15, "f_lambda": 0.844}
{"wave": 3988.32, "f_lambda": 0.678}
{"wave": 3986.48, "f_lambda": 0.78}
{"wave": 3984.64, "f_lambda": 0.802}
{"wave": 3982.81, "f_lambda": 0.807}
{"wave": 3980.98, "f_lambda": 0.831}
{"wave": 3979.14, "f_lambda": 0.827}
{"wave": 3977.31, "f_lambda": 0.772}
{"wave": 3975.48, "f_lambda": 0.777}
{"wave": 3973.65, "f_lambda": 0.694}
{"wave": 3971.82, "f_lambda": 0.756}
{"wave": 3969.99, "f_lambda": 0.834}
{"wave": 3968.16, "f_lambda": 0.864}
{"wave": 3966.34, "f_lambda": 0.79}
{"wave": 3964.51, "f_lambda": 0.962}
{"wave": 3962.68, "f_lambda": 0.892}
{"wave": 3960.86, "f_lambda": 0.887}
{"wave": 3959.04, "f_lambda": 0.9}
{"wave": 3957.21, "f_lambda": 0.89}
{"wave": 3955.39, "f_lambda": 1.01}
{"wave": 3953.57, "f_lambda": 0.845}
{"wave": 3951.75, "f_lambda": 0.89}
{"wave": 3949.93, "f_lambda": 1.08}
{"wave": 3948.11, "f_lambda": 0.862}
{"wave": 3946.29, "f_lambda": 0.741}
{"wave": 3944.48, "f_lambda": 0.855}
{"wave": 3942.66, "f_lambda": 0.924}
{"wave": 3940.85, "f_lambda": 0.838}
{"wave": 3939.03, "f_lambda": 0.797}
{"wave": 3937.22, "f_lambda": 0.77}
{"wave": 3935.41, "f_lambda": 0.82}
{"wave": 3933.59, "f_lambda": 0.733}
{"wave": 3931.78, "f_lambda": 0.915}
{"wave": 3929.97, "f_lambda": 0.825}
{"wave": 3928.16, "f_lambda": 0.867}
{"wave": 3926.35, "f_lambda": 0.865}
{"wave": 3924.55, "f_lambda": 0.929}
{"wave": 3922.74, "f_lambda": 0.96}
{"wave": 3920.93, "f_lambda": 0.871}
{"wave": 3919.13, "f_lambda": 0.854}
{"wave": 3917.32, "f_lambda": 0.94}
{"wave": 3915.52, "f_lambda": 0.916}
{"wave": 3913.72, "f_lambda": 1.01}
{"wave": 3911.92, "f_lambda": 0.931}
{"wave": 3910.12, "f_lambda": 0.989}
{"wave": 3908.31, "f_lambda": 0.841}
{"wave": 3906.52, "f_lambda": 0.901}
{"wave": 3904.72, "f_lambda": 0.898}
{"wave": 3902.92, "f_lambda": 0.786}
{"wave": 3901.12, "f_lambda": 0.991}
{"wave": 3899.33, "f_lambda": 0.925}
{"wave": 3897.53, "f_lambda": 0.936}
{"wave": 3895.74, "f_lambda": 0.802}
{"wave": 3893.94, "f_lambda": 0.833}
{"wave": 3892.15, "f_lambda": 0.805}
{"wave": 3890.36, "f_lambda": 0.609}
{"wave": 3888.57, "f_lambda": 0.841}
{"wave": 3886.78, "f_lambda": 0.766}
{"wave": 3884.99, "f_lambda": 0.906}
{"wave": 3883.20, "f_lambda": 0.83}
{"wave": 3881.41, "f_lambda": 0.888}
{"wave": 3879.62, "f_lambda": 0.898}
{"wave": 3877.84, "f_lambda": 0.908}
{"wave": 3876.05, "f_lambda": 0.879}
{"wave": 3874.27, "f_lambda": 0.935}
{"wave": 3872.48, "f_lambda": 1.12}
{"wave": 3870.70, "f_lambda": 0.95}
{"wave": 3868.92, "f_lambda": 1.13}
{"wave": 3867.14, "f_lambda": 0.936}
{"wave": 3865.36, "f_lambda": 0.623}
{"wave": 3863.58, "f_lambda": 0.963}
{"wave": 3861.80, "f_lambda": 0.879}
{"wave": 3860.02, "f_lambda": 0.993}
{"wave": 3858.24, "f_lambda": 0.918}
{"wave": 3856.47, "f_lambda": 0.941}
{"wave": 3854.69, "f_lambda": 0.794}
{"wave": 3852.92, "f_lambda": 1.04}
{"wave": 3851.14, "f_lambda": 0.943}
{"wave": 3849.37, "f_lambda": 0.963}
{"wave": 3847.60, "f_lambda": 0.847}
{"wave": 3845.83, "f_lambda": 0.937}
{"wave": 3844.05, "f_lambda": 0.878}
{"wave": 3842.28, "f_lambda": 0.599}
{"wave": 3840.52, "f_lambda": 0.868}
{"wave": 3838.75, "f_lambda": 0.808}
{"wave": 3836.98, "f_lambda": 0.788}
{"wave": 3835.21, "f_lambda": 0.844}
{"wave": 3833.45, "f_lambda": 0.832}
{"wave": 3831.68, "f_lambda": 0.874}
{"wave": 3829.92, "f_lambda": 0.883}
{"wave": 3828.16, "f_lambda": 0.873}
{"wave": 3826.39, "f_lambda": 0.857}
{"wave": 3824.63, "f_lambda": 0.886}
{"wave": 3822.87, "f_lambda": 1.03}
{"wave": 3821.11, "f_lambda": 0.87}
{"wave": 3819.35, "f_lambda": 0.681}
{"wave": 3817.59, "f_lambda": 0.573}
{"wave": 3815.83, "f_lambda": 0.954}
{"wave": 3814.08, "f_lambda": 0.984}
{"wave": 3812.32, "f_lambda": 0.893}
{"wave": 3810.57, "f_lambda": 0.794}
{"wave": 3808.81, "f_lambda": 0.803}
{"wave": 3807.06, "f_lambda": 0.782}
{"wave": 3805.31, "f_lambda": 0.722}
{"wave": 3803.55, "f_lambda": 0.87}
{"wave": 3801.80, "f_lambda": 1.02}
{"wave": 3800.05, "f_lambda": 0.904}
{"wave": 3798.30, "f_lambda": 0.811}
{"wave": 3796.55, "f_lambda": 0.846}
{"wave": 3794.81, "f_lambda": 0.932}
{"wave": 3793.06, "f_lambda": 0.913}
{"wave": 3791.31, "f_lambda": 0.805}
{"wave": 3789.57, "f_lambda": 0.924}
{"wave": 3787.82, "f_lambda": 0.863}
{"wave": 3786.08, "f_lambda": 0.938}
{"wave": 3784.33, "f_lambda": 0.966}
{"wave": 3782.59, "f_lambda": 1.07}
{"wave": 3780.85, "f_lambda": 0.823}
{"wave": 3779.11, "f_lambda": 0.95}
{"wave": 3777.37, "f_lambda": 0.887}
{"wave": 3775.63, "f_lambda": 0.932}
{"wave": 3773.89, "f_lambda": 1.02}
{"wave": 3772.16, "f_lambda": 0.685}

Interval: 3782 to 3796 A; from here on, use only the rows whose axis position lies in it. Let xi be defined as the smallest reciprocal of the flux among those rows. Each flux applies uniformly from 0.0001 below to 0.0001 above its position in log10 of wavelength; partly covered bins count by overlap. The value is 0.93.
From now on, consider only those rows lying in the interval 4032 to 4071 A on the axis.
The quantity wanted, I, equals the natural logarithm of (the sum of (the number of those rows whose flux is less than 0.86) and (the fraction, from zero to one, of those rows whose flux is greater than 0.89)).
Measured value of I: 2.8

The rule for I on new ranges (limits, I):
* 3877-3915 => 2.3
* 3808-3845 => 2.3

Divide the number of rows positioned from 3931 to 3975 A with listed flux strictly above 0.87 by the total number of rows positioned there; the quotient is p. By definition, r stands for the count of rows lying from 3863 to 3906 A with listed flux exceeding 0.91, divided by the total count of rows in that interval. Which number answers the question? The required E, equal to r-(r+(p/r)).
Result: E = -1.1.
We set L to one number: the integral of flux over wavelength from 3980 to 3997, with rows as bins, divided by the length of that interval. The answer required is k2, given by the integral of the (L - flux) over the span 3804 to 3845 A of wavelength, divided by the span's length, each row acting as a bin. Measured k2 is -0.03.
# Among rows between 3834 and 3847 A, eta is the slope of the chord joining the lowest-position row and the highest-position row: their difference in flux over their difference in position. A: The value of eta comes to 0.009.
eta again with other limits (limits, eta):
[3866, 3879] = -0.003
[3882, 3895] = 0.000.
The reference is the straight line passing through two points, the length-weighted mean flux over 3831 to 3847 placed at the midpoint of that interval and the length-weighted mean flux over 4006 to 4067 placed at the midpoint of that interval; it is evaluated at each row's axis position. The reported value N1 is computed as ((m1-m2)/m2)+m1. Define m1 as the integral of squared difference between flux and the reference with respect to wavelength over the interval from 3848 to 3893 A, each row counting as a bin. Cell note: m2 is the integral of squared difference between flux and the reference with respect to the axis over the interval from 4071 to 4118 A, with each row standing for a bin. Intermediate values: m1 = 0.89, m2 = 0.49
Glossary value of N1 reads 1.68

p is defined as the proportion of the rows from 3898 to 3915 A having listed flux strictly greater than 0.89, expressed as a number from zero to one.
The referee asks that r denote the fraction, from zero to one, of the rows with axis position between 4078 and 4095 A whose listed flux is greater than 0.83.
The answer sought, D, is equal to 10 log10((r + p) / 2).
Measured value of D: -1.4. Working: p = 0.78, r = 0.67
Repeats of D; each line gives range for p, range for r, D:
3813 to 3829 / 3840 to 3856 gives -2.6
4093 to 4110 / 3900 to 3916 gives -3.0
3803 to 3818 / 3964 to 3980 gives -4.8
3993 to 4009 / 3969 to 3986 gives -6.5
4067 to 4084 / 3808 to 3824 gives -4.1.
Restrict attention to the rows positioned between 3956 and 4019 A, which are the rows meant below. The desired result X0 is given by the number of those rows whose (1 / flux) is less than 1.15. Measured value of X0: 11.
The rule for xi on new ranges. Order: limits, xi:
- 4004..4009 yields 1.19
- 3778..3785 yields 0.93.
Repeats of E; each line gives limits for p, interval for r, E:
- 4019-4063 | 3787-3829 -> -0.4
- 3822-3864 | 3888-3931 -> -1.5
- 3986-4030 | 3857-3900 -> -0.7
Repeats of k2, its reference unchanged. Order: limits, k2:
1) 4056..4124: -0.05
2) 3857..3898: -0.09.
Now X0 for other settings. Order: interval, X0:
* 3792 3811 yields 5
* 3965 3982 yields 0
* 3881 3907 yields 7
